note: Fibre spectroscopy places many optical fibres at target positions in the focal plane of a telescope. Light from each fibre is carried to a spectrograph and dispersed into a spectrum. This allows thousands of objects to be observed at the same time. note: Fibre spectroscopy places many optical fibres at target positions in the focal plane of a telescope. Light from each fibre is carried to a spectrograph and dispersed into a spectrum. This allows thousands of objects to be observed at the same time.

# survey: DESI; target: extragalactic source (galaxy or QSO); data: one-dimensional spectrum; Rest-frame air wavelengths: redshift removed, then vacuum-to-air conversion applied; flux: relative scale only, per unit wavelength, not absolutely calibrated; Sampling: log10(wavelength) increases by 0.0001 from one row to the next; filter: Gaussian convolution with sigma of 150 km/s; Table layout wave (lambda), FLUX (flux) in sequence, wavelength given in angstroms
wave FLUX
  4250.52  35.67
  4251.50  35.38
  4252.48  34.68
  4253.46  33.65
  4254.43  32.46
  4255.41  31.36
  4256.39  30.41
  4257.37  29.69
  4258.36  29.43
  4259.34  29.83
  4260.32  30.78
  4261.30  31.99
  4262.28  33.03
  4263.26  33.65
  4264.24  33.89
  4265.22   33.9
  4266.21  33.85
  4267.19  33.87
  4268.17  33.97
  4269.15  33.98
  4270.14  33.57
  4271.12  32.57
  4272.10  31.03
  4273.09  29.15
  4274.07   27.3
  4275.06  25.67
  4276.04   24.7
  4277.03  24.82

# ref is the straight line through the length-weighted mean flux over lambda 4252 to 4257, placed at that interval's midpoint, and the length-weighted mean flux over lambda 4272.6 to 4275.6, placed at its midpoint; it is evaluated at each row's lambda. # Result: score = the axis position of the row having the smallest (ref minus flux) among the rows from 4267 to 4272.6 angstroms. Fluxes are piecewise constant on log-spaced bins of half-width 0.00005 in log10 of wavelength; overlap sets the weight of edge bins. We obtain 4269.15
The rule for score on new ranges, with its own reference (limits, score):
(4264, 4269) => 4268.17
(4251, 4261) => 4251.50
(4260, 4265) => 4264.24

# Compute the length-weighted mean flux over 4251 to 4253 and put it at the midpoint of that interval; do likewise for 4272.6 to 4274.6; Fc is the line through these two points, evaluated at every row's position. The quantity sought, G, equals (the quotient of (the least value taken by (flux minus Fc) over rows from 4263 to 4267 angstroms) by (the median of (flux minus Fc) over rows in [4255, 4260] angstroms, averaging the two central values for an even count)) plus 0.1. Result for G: -0.6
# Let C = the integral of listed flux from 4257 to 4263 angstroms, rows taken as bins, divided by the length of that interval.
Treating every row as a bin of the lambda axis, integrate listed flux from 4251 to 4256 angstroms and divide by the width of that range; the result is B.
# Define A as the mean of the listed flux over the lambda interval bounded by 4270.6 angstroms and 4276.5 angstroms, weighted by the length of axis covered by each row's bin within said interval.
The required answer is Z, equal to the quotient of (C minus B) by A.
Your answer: -0.09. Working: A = 28.5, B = 33.5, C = 30.9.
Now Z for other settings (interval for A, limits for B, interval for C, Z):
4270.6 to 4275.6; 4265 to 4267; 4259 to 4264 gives -0.06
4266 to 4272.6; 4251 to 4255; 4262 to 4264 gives -0.02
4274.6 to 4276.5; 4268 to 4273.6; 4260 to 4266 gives 0.03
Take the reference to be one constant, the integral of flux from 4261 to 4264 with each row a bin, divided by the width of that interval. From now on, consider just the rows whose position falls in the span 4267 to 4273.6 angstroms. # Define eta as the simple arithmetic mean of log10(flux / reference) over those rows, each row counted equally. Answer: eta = -0.007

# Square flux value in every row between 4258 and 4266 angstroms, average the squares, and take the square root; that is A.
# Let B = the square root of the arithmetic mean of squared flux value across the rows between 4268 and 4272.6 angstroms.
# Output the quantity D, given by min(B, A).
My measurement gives 32.1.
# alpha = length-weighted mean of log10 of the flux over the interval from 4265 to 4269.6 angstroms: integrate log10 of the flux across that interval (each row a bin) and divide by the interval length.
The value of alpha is 1.53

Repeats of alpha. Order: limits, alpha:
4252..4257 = 1.51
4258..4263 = 1.49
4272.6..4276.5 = 1.43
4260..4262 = 1.50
